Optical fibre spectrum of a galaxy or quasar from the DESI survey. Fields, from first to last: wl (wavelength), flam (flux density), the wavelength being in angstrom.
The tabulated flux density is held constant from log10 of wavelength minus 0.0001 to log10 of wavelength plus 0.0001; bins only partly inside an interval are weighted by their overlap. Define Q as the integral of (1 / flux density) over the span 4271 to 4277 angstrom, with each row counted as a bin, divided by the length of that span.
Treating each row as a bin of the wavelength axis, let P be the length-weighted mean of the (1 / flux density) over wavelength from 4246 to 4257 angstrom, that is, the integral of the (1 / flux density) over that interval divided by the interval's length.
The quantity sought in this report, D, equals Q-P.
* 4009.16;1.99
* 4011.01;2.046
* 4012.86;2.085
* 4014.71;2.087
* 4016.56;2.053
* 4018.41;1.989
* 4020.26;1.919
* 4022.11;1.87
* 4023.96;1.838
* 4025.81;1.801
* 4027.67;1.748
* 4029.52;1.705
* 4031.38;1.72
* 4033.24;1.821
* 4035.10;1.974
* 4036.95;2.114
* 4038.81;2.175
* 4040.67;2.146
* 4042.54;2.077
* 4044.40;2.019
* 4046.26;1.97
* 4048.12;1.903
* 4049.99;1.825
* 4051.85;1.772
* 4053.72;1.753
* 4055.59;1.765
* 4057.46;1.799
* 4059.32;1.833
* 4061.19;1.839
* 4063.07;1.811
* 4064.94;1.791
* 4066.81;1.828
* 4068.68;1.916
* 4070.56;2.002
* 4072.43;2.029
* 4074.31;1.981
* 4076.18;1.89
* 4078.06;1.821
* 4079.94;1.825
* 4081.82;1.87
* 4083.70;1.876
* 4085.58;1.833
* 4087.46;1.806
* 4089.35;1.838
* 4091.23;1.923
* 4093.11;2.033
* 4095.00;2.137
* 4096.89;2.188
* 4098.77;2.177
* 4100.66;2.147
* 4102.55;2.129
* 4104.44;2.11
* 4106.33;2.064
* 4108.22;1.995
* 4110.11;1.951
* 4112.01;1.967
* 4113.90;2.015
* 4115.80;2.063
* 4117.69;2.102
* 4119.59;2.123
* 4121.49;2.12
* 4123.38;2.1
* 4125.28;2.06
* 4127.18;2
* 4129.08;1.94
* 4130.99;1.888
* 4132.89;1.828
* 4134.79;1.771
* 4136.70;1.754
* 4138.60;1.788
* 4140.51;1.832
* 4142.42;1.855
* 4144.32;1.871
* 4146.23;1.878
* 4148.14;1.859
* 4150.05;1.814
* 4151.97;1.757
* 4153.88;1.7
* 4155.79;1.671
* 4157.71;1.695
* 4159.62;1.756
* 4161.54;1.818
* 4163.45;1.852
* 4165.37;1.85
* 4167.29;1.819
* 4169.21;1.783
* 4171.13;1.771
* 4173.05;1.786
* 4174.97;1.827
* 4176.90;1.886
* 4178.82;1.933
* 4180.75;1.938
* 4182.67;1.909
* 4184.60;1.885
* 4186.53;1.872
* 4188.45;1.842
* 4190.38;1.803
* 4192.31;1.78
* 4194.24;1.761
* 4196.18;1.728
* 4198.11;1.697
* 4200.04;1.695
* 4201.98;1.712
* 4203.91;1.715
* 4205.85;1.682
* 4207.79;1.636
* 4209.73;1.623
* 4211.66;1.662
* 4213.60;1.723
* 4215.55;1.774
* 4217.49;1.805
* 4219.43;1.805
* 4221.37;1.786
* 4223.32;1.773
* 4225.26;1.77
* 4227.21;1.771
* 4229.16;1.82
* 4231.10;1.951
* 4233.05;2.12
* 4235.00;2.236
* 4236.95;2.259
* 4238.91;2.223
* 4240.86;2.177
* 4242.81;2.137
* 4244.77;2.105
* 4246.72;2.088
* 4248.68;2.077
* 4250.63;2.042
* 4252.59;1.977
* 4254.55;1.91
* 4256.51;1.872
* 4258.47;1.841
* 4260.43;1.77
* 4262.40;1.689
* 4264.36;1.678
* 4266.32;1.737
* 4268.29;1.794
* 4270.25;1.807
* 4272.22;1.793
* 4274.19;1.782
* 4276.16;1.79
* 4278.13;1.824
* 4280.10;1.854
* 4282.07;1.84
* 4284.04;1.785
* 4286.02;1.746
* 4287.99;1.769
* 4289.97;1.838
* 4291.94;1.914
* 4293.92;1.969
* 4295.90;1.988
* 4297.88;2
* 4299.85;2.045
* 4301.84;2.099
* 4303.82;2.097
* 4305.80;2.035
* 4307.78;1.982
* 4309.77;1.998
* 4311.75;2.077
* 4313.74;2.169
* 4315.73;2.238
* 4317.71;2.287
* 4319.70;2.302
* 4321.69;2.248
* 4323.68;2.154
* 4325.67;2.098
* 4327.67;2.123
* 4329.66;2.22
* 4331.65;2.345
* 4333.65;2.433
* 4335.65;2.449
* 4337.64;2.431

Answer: 0.057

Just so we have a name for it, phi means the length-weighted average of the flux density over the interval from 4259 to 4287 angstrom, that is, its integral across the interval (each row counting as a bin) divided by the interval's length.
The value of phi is 1.78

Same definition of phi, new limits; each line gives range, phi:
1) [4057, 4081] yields 1.88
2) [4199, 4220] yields 1.71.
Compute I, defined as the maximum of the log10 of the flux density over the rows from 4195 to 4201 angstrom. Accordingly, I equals 0.24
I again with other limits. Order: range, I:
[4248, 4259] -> 0.32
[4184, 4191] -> 0.28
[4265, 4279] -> 0.26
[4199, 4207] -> 0.23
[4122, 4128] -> 0.32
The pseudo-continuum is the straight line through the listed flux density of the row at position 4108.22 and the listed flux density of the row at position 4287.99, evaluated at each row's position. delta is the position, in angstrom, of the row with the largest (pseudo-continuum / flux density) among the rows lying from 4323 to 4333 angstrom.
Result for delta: 4325.67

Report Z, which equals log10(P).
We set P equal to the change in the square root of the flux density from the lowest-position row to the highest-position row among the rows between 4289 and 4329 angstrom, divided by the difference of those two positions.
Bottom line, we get -2.6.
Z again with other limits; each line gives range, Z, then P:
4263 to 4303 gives -2.4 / 0.0041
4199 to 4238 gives -2.3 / 0.0054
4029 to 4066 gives -3.0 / 0.0009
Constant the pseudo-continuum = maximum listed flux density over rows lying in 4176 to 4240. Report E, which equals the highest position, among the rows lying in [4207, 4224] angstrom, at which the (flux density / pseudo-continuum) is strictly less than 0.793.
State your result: 4223.32 angstrom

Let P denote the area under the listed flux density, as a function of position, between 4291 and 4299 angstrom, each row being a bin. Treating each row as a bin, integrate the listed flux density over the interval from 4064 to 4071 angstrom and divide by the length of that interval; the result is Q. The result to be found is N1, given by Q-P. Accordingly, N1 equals -13.9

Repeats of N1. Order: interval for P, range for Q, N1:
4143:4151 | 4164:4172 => -13.1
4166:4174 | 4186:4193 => -12.5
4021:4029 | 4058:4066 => -12.7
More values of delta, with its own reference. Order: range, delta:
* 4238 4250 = 4248.68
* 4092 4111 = 4110.11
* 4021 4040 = 4029.52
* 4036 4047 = 4046.26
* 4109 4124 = 4110.11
